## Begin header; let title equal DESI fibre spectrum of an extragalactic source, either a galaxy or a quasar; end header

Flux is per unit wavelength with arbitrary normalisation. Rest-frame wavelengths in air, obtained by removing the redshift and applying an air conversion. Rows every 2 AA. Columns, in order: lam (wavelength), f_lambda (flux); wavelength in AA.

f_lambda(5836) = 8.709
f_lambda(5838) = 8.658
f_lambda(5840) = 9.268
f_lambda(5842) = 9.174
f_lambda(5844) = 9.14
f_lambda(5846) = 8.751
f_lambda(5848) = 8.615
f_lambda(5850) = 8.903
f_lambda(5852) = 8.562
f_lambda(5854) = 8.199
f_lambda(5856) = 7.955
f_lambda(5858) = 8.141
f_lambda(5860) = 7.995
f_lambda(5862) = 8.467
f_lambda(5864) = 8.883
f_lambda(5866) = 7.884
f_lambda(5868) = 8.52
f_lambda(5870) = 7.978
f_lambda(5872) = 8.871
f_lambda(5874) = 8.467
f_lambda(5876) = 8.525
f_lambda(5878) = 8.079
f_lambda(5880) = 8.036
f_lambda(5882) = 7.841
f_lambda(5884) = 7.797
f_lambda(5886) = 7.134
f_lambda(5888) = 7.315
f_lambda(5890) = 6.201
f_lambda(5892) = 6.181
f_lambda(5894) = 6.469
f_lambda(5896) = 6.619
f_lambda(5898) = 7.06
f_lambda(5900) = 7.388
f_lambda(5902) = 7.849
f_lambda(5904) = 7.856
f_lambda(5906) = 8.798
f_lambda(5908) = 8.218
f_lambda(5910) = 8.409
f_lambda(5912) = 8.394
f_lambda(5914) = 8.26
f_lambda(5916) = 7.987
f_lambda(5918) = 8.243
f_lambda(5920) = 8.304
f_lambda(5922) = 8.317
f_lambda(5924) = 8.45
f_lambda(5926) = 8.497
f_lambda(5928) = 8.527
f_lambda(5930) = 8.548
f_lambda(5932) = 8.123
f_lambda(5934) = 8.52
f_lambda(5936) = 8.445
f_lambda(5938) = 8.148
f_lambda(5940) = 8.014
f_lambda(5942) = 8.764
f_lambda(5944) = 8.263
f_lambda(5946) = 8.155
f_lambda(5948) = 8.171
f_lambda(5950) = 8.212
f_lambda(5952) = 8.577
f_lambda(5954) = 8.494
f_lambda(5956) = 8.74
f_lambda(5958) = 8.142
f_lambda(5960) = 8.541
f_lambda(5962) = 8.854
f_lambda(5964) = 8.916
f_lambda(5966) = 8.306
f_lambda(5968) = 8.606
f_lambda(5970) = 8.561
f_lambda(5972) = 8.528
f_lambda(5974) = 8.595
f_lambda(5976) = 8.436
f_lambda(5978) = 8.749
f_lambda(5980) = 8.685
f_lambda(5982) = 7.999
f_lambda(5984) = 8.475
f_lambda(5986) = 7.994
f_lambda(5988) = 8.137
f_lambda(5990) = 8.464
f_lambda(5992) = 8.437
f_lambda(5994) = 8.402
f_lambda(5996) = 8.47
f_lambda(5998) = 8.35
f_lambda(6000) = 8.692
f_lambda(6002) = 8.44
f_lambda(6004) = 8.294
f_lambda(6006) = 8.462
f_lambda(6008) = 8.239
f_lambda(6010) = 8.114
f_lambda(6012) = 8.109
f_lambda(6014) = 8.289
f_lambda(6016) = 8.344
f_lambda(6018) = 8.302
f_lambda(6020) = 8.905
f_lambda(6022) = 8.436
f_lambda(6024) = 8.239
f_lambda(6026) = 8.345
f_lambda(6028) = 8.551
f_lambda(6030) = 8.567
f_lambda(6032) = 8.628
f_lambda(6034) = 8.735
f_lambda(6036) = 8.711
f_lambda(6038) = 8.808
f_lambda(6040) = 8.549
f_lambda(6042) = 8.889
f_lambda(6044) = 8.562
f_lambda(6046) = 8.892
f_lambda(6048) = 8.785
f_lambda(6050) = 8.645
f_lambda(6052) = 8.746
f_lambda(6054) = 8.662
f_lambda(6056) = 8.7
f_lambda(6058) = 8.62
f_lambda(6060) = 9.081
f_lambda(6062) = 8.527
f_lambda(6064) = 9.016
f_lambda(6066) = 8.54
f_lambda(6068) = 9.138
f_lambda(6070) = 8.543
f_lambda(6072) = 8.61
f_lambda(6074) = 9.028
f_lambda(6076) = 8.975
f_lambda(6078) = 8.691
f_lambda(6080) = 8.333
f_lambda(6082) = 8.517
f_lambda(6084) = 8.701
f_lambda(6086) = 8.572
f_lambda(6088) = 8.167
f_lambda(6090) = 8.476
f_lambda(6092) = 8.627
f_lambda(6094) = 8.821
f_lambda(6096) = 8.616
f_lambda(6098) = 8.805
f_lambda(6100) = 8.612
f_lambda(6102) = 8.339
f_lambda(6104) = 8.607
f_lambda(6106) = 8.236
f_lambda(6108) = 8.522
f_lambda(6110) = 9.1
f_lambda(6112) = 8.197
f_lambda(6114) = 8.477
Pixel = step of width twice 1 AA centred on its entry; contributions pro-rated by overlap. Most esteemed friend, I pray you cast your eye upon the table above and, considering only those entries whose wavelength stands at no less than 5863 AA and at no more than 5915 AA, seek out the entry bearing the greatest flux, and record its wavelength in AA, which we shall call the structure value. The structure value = 5864 AA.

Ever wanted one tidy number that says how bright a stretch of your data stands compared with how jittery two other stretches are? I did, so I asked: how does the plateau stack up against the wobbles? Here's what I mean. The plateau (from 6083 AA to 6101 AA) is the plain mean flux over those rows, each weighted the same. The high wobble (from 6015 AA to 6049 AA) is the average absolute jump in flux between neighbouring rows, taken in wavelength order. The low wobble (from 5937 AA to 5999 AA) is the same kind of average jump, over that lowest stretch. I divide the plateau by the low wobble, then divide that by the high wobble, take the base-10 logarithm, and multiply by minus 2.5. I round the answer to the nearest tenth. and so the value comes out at -5.5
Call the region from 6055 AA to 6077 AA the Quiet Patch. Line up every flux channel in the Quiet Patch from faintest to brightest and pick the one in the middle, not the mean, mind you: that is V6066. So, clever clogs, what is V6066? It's 8.7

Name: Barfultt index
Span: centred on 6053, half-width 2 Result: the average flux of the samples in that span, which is 8.70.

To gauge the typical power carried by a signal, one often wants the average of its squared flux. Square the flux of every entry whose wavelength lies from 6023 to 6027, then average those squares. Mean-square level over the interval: 68.8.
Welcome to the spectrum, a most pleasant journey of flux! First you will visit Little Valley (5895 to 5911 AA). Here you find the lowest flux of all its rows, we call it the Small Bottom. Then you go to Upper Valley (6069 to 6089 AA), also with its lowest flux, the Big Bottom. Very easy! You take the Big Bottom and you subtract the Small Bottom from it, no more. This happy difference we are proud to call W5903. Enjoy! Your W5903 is 1.5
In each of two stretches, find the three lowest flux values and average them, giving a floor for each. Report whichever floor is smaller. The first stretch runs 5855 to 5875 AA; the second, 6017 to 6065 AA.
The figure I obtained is 7.94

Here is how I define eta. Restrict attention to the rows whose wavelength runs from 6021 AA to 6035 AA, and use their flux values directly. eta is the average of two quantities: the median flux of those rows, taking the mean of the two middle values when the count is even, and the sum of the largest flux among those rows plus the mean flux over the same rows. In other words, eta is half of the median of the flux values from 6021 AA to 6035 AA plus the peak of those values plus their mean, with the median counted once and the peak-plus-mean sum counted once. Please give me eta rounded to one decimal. 12.9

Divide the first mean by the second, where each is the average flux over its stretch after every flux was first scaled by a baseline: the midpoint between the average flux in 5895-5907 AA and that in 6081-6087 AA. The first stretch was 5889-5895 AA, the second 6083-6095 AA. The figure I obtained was 0.73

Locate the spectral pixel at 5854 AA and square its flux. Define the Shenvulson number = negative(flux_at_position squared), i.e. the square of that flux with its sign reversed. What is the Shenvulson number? -67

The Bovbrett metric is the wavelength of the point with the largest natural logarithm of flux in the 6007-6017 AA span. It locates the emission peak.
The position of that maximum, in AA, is 6016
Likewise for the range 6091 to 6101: 6094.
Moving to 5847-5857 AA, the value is 5850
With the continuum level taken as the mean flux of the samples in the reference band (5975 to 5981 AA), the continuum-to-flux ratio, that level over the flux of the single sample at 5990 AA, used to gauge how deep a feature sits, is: 1.02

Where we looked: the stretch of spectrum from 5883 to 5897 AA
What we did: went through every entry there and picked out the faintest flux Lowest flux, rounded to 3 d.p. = 6.181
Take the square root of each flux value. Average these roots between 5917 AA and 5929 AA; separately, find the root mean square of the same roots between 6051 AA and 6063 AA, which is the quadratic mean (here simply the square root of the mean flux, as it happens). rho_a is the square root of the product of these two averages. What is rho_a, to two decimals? 2.92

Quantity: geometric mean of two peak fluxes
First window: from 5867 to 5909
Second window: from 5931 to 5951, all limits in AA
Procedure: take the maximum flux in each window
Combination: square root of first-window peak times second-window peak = 8.82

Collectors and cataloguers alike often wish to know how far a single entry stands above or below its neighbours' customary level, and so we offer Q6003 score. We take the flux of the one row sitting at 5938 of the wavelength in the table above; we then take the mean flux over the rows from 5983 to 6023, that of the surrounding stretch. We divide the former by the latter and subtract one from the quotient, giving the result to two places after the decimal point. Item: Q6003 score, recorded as -0.03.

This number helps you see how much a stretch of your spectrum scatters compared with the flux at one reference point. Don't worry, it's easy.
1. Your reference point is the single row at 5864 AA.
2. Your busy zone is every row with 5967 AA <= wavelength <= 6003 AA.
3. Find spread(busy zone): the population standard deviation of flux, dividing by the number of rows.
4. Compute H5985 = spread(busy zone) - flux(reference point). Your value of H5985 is -8.67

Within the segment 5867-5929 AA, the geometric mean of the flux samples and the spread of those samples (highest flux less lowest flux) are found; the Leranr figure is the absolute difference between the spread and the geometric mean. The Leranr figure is 5.2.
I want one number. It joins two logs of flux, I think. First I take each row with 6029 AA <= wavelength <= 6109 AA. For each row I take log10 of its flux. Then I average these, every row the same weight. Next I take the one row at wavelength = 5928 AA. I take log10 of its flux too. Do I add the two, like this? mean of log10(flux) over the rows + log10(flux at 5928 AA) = 1.87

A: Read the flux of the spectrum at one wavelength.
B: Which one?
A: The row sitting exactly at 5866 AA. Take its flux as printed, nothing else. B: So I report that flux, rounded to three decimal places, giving 7.884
